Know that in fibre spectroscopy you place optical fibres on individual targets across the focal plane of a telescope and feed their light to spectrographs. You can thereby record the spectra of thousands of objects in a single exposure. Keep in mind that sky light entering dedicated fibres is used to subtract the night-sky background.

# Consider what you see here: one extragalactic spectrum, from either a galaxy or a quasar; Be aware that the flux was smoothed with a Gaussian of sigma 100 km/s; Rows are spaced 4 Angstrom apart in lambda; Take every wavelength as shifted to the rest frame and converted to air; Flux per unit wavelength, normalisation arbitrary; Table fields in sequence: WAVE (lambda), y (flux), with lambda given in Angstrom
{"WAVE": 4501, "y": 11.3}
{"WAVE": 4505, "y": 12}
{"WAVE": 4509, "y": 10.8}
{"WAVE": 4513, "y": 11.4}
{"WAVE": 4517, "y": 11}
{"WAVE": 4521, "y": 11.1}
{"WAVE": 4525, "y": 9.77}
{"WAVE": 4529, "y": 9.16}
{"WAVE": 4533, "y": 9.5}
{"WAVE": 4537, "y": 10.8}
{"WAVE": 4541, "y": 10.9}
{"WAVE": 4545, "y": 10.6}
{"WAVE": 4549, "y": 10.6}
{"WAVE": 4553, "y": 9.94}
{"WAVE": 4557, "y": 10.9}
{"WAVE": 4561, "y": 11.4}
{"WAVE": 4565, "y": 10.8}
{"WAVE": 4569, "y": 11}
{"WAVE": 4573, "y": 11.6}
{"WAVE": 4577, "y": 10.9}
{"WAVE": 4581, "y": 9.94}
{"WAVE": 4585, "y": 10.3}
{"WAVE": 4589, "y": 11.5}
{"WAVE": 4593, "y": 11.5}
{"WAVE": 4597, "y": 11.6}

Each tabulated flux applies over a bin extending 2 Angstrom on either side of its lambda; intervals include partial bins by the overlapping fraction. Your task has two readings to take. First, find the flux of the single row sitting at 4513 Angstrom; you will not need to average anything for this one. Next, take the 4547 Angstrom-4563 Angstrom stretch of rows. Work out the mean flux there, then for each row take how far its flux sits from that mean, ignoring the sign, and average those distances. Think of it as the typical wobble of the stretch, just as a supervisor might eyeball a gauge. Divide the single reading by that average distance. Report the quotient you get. 26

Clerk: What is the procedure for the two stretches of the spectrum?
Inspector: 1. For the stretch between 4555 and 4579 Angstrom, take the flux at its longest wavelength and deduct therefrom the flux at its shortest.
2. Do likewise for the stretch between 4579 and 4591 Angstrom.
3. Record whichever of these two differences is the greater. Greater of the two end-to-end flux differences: 1.6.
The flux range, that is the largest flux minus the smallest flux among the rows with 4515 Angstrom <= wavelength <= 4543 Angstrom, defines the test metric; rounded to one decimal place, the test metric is 1.9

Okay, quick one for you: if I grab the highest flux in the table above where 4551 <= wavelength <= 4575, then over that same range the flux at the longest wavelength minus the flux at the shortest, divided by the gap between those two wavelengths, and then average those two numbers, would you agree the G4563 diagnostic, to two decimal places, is 5.84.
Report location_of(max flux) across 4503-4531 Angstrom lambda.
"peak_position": 4505 Angstrom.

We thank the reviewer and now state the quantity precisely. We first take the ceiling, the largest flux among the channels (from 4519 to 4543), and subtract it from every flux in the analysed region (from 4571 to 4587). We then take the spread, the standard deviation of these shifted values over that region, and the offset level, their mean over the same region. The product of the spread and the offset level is -0.3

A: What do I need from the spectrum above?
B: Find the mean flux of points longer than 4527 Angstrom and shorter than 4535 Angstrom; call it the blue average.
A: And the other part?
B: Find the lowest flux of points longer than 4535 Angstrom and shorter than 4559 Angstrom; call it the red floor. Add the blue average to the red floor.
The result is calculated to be 19.3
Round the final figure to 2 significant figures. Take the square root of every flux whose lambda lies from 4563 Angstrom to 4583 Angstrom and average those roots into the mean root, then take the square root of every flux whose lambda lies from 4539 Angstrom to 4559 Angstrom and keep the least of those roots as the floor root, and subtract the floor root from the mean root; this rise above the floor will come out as 0.14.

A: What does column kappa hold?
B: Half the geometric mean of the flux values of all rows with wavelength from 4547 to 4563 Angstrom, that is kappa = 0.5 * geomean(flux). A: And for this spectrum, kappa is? 5.35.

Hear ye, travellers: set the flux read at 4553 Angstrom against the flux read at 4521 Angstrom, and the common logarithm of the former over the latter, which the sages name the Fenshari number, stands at -0.048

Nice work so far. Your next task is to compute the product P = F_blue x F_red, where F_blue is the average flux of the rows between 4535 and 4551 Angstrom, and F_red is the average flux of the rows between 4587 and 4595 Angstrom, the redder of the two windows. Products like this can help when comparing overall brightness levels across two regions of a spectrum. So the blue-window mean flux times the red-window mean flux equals 123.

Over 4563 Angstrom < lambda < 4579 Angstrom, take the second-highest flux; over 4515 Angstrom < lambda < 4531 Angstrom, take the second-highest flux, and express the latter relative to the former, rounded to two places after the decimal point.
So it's 1.00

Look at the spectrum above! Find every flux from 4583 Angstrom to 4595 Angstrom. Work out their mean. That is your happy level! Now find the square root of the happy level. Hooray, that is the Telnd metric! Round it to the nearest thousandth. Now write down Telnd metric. 3.332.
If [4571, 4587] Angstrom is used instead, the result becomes 3.269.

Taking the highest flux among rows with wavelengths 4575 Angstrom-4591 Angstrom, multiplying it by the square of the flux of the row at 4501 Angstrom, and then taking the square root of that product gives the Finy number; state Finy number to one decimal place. 38.3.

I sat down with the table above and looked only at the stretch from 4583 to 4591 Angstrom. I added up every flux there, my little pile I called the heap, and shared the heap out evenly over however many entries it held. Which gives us 10.9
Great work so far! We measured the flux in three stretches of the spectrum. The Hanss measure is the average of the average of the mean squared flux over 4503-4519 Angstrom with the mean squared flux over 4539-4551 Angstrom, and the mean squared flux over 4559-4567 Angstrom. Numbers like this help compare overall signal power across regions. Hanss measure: 122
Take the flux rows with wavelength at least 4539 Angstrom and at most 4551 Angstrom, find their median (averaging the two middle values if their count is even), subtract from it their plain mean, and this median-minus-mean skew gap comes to -0.10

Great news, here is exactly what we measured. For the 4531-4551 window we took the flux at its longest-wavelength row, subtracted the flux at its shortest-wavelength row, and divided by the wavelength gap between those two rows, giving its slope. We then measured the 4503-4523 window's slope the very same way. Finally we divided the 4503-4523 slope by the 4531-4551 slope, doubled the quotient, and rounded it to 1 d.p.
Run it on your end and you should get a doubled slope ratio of -1.6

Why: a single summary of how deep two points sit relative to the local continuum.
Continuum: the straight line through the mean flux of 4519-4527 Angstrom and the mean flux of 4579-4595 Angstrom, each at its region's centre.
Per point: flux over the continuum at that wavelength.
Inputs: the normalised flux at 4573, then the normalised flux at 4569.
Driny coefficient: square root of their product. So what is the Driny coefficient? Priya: 1.05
